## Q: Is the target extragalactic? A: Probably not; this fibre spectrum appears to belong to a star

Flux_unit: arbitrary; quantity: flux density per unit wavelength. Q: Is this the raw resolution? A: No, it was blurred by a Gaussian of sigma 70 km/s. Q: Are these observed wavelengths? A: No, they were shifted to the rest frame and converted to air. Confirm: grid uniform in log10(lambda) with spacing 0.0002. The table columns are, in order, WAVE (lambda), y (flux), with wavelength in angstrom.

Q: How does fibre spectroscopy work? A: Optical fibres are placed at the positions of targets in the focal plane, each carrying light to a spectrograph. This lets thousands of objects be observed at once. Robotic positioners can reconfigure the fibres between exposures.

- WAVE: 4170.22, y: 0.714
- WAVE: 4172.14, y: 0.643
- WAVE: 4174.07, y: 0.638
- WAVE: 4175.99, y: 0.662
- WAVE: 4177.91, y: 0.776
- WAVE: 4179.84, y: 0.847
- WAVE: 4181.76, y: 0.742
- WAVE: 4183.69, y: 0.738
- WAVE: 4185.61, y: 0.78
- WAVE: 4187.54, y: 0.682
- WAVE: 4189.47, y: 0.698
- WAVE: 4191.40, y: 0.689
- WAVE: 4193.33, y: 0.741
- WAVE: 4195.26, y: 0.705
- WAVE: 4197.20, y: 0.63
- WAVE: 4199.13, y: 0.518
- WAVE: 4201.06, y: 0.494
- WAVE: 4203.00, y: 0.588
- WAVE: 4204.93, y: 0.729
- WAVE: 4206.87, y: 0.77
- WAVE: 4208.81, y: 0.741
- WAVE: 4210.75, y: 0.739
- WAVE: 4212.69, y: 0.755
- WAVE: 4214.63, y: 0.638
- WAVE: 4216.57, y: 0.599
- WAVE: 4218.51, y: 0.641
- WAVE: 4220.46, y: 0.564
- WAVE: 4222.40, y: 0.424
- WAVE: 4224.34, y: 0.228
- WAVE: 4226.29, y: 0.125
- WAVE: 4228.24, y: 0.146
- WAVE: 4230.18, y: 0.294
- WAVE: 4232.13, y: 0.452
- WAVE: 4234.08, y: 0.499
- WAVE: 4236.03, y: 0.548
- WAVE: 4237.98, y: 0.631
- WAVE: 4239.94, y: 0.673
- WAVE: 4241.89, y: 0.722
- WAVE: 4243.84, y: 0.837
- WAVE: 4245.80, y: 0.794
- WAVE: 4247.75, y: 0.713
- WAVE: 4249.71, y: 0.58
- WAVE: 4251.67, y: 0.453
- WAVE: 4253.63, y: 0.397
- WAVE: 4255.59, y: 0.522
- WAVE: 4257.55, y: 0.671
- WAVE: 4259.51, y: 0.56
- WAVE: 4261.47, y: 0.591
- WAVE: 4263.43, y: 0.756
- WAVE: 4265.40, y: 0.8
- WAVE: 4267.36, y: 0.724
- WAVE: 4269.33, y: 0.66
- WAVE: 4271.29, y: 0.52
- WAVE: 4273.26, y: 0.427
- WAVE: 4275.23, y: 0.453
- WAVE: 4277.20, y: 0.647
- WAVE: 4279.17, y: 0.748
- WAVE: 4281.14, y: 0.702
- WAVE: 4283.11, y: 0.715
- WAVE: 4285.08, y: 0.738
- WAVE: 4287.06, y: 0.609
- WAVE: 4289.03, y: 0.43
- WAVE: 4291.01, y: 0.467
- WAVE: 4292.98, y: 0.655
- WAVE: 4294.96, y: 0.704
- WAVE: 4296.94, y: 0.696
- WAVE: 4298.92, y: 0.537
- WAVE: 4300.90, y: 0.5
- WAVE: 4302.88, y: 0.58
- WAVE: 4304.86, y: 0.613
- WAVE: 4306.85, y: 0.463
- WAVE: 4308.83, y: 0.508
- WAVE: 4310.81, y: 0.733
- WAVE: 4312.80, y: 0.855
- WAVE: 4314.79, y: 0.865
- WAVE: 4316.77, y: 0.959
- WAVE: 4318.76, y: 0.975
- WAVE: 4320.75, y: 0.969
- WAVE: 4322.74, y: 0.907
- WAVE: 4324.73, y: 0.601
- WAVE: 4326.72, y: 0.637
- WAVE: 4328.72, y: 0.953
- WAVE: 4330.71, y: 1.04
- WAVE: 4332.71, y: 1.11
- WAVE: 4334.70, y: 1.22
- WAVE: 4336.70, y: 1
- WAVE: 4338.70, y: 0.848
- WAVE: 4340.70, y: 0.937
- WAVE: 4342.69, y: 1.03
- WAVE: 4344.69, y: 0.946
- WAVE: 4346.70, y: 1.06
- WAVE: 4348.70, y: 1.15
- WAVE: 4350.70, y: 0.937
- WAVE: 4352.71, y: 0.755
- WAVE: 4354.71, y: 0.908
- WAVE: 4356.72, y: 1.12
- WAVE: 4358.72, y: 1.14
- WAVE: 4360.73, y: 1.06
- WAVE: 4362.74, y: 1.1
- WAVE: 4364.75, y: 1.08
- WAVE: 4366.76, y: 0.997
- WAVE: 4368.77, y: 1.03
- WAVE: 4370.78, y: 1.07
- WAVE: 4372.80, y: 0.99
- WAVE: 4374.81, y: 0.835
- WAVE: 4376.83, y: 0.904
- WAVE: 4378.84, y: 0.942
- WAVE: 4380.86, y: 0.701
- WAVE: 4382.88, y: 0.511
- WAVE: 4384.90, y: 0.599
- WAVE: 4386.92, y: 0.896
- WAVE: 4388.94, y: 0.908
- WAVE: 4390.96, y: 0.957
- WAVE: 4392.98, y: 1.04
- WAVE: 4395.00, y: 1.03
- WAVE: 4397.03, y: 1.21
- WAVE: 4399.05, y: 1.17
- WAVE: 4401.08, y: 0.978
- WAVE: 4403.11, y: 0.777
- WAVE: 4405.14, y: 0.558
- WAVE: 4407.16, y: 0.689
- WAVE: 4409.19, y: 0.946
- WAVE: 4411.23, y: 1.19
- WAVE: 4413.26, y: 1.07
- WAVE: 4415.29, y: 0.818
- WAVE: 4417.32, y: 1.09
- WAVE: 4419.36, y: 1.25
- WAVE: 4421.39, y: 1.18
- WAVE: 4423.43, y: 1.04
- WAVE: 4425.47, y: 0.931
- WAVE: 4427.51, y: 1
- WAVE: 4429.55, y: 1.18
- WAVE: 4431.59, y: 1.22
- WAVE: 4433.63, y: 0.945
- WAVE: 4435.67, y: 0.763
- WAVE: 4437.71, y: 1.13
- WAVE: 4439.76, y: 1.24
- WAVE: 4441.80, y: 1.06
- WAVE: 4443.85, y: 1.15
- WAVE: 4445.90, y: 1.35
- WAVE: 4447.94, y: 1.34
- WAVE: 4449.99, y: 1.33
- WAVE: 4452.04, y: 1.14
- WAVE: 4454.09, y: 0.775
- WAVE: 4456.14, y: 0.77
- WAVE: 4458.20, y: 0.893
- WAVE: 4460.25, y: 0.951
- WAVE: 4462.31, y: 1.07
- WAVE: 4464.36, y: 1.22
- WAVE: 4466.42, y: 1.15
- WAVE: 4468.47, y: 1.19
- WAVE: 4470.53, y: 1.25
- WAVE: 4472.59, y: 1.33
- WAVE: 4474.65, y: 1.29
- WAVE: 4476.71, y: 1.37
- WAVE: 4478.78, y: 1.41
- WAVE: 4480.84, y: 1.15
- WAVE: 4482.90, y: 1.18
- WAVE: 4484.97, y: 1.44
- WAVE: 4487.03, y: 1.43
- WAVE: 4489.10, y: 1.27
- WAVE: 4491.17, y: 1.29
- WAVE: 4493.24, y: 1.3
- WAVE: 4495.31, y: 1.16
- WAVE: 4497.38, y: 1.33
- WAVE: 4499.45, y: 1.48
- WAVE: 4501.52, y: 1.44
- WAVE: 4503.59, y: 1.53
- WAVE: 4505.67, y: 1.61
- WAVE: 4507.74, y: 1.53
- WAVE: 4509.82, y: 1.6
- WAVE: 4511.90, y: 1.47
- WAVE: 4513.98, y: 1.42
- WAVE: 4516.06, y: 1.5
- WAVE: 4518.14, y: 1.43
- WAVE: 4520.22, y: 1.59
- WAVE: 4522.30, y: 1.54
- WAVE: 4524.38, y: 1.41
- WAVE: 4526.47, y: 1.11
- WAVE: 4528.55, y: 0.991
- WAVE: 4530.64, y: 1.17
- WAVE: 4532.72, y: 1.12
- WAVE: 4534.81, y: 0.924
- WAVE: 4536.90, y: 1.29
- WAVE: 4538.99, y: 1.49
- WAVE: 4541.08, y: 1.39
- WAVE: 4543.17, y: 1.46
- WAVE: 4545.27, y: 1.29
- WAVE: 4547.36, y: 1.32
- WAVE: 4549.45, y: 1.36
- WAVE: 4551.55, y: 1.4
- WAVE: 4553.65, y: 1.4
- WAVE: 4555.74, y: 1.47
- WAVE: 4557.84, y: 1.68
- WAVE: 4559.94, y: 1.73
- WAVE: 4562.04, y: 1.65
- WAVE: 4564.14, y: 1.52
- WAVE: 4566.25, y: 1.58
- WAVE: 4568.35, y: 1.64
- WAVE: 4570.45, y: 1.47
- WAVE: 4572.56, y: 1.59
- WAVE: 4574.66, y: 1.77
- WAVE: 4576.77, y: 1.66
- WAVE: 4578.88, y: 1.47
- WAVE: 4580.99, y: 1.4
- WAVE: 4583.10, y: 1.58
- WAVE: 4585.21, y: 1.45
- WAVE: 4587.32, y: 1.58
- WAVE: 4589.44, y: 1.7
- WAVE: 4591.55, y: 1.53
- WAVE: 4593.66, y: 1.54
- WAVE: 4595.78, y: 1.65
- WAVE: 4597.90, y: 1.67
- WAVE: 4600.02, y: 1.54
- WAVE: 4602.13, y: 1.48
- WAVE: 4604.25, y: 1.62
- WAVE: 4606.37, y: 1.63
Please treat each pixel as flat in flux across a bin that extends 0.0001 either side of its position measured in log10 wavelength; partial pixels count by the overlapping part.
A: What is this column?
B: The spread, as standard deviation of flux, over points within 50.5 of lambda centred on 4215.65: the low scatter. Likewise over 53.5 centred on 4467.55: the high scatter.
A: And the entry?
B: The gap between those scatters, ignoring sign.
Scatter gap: 0.0003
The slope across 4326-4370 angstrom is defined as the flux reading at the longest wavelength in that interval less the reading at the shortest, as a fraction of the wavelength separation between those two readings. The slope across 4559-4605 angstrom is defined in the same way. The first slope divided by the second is -3.8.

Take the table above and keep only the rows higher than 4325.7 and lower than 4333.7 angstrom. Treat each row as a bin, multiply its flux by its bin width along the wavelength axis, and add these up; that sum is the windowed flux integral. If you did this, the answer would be 7.5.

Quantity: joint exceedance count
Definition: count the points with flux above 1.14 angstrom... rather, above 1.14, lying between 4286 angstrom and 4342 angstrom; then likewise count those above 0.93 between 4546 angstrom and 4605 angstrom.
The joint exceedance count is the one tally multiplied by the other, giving 28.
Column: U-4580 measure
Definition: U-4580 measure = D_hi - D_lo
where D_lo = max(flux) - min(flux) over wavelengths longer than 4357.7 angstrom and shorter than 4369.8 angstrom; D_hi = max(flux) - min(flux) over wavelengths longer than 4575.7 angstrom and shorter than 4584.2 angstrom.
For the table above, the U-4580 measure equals 0.1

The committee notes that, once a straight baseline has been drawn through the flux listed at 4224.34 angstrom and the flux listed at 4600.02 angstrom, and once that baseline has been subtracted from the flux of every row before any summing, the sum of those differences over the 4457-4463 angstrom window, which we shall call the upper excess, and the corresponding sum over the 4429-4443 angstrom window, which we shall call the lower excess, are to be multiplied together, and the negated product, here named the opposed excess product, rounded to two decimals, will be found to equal 0.19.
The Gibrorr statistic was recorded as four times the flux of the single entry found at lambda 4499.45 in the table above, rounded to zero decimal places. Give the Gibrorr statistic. 6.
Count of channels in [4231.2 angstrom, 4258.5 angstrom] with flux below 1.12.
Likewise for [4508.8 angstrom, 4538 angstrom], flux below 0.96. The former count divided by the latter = 14.0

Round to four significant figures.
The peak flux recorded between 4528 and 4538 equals 1.290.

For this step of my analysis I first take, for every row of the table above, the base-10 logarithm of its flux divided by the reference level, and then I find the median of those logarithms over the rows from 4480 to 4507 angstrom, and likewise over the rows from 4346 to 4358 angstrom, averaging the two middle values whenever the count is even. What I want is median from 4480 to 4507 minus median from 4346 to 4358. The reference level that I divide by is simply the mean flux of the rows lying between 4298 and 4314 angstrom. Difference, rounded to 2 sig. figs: 0.13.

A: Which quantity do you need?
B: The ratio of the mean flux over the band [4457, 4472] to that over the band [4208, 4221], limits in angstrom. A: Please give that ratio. 1.7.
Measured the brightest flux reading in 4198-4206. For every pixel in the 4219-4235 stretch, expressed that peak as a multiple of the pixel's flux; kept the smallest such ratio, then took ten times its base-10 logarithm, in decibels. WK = 1.1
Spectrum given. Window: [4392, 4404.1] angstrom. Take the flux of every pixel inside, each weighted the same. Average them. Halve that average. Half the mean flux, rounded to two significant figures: 0.52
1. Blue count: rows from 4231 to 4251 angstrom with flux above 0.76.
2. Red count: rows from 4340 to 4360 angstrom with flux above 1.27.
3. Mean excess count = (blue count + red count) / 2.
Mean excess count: 1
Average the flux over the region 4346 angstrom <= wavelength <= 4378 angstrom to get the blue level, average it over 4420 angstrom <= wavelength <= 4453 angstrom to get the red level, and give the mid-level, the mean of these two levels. 1.07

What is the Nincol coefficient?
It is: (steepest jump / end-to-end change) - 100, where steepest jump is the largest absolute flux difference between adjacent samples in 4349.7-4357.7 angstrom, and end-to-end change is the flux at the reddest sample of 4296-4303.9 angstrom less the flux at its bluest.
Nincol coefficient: -102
